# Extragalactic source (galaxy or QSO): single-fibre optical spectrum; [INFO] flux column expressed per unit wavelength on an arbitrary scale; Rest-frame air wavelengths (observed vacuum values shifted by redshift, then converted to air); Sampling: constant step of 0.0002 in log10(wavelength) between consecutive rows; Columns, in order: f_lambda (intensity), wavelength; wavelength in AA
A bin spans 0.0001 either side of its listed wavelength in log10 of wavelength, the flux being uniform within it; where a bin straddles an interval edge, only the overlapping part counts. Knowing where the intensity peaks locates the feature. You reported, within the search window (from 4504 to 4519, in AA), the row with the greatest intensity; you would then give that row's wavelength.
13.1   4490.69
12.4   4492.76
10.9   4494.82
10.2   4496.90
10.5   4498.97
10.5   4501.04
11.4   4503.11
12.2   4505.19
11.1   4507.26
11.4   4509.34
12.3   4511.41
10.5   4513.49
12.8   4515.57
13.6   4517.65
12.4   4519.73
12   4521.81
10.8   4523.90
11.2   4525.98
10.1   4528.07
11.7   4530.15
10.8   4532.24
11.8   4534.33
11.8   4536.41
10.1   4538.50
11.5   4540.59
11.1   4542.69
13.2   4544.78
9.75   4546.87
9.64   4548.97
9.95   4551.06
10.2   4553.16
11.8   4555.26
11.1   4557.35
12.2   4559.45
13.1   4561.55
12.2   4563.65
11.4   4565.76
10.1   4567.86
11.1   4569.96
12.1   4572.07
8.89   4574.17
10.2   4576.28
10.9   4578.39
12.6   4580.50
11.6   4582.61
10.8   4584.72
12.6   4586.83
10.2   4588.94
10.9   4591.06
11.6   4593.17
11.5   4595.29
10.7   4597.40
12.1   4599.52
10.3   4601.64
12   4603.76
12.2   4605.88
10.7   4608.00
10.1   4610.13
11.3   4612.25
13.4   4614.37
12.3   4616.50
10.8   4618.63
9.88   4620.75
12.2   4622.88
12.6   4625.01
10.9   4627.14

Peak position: 4517.65 AA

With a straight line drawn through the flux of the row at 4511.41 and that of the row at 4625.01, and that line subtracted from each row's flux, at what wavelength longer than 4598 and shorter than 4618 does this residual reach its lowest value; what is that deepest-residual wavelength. 4610.13 AA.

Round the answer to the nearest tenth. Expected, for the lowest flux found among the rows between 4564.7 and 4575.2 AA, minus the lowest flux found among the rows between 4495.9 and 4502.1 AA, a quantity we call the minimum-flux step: -1.3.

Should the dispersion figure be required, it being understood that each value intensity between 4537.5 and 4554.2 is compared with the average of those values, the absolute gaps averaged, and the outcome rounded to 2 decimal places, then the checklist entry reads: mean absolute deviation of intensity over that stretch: 0.94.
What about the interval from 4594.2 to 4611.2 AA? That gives 0.75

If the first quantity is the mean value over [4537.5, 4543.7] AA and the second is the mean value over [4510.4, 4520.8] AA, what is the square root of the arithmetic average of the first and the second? 3.41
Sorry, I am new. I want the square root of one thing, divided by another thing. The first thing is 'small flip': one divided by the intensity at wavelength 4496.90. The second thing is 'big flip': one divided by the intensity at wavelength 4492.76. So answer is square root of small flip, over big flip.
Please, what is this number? 3.88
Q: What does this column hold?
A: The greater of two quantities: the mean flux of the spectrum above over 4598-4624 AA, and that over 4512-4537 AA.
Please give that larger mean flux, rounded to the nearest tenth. 11.6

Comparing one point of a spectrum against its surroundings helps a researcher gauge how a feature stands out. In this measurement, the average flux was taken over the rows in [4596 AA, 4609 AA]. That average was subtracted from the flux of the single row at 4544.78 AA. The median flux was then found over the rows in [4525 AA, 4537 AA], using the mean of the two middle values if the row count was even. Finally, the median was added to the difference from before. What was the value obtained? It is 13.3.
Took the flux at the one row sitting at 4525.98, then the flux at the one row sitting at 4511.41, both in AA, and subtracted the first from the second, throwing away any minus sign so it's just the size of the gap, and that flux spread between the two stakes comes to 1.1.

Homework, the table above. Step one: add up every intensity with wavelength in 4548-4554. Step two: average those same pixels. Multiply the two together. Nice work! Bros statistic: 296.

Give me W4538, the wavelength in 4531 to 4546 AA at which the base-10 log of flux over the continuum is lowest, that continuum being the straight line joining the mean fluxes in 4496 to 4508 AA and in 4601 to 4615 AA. 4538.50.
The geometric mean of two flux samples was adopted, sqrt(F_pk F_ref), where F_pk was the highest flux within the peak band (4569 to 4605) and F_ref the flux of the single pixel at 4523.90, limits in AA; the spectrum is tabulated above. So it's 11.7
